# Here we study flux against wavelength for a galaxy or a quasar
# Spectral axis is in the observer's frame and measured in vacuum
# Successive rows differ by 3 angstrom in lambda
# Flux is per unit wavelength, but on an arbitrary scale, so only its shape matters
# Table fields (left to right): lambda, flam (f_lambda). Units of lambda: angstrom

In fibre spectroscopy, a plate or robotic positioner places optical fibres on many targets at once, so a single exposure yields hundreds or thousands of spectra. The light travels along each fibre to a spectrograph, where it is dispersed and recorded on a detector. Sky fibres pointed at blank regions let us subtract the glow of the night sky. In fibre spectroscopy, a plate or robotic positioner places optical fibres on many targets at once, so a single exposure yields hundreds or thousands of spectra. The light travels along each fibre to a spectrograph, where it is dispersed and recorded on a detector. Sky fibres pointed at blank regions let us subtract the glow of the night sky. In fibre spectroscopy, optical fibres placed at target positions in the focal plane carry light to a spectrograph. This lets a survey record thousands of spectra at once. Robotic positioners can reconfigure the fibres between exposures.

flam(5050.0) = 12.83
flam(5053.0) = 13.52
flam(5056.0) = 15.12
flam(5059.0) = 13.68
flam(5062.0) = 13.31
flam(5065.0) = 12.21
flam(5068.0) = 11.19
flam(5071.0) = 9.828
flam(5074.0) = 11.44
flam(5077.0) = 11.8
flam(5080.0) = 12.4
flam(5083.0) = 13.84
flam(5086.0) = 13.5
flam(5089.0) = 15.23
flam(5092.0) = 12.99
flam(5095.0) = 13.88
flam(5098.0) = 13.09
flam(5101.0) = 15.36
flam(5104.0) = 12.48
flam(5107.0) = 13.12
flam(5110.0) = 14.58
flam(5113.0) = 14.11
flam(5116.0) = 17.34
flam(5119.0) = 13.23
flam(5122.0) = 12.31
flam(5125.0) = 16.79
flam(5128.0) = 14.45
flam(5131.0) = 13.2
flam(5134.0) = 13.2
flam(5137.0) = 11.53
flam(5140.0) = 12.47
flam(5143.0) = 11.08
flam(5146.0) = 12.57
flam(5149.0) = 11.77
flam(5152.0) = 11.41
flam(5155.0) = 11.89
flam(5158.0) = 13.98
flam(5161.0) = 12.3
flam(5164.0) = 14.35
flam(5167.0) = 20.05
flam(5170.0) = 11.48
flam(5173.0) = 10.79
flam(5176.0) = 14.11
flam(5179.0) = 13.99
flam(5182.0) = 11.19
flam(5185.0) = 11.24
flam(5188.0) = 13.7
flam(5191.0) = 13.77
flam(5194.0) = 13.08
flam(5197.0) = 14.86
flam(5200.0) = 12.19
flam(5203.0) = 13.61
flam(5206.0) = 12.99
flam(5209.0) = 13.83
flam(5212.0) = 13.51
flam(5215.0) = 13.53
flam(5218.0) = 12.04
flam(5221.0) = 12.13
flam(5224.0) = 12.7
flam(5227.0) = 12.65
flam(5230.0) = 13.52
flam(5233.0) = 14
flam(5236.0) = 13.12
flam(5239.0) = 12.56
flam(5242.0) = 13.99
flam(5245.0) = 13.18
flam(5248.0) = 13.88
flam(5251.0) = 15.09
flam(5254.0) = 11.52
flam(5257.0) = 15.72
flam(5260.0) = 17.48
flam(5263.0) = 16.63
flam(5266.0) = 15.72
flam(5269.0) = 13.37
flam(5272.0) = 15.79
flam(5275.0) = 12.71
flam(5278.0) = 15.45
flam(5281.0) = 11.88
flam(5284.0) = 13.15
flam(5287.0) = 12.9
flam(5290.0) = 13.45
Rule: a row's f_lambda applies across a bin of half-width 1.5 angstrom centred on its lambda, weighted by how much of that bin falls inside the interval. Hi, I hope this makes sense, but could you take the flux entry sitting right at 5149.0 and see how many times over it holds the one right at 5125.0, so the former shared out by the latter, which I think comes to 0.70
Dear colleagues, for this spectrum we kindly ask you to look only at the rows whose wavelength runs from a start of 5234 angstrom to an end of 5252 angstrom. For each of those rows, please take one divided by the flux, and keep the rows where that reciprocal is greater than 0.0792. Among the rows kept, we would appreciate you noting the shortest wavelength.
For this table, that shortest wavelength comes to 5239.0 angstrom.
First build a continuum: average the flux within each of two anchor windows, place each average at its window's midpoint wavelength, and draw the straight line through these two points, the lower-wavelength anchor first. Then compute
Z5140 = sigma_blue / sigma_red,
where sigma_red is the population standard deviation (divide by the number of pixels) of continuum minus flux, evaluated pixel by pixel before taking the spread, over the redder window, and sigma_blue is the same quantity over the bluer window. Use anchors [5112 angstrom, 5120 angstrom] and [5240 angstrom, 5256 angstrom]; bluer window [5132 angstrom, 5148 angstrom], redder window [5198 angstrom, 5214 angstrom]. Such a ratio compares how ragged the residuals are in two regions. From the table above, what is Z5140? 1.21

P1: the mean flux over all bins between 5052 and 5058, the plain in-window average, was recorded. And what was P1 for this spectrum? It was 14.3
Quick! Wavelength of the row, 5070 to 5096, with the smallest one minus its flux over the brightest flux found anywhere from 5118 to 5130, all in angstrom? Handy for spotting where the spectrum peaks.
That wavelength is 5089.0 angstrom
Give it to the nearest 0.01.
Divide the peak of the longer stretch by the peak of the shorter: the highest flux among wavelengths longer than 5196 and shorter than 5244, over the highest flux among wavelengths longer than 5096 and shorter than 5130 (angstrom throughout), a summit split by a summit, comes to 0.86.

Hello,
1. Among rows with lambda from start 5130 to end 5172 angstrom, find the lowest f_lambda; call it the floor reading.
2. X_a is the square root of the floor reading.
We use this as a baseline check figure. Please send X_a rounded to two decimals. 3.33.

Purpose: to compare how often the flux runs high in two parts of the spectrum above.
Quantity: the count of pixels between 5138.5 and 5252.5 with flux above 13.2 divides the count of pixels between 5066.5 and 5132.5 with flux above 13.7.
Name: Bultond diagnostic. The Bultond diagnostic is 0.53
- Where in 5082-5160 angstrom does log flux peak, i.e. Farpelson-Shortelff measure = 5116.0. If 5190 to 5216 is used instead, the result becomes 5197.0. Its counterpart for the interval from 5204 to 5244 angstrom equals 5233.0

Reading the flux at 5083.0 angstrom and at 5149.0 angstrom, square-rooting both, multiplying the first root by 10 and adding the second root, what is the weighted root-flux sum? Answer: 40.6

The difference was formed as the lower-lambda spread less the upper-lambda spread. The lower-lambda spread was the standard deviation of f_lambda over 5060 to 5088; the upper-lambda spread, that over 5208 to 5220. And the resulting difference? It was 0.5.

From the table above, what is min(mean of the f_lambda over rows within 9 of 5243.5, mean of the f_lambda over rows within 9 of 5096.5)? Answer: 13.6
